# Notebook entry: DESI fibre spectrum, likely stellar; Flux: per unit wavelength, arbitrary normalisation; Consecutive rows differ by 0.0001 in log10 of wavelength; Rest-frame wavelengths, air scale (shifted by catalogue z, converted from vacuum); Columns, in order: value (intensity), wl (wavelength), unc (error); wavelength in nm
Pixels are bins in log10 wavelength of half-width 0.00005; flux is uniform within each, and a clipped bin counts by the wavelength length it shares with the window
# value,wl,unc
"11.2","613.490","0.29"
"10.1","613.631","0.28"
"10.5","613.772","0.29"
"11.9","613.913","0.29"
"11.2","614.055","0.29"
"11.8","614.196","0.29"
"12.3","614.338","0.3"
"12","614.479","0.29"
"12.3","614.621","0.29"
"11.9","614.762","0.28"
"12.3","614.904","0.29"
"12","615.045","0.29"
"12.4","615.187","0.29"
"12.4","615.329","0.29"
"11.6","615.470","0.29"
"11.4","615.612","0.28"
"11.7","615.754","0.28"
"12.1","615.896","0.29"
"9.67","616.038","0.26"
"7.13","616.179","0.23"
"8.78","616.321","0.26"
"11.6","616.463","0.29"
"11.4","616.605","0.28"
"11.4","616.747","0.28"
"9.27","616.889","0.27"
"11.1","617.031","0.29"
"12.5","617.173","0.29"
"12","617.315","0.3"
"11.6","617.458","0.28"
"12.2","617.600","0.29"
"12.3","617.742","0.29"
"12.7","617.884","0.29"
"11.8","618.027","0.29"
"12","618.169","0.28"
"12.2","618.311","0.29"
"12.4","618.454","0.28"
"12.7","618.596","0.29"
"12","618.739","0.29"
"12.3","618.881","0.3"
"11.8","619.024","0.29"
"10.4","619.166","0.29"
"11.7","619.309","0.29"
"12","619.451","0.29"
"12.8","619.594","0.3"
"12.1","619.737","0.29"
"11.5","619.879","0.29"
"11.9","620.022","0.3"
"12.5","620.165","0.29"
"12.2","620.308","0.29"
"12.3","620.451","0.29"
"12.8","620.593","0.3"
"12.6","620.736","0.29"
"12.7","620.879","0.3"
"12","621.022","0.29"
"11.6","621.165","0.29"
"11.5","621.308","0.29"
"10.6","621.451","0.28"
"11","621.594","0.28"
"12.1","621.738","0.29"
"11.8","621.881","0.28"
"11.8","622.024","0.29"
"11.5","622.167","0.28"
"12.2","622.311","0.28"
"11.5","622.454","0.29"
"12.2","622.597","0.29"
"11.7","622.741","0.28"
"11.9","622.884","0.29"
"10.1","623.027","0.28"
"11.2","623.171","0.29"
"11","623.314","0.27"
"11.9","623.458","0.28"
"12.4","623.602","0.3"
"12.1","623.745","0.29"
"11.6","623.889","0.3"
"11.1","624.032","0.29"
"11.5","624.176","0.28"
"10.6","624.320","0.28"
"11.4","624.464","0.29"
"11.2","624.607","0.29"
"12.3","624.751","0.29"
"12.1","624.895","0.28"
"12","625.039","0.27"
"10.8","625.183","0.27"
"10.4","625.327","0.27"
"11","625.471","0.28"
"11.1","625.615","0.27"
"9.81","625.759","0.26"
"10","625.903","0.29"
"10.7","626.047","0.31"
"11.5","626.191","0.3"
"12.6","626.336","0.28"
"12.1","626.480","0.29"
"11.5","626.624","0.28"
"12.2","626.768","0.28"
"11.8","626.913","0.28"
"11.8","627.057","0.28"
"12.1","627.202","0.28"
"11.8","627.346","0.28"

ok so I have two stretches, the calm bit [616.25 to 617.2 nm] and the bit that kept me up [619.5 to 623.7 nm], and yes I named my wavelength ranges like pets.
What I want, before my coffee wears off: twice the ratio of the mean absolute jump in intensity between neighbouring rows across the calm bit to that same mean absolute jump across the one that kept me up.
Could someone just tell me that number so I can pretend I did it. 5.2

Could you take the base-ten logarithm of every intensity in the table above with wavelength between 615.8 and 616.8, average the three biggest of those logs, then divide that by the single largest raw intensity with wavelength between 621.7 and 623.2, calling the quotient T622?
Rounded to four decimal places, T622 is 0.0875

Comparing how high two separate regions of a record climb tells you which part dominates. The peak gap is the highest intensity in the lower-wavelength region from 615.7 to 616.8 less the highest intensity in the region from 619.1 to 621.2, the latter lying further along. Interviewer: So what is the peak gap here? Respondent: -0.7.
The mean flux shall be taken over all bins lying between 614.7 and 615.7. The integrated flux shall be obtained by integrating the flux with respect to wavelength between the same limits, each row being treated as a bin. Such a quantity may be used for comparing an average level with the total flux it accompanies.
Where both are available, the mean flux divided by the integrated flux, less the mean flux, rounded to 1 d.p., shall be -11.0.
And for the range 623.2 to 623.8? -10.1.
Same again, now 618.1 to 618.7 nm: -10.6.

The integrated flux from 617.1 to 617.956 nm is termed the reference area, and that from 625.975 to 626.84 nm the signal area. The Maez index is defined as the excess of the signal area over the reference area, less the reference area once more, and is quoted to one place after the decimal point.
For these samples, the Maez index -10.7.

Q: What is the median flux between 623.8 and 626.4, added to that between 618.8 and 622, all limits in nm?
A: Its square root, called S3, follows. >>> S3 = 4.811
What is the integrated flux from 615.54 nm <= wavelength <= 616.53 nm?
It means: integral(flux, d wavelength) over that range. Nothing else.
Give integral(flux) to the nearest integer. 10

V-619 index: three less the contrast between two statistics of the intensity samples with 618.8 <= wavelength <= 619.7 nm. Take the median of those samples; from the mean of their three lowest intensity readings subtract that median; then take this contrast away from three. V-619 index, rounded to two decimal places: 3.60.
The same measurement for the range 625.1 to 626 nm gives 3.53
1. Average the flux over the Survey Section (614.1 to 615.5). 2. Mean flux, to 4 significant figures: 12.10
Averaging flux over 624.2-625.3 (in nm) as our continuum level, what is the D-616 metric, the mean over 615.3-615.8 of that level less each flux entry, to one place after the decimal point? -0.3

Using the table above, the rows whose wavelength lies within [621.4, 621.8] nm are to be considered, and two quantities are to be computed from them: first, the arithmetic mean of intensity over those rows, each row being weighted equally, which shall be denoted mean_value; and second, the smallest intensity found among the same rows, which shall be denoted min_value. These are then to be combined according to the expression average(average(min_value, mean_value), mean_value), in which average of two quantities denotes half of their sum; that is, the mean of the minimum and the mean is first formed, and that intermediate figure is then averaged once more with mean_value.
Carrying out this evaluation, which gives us 11.1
